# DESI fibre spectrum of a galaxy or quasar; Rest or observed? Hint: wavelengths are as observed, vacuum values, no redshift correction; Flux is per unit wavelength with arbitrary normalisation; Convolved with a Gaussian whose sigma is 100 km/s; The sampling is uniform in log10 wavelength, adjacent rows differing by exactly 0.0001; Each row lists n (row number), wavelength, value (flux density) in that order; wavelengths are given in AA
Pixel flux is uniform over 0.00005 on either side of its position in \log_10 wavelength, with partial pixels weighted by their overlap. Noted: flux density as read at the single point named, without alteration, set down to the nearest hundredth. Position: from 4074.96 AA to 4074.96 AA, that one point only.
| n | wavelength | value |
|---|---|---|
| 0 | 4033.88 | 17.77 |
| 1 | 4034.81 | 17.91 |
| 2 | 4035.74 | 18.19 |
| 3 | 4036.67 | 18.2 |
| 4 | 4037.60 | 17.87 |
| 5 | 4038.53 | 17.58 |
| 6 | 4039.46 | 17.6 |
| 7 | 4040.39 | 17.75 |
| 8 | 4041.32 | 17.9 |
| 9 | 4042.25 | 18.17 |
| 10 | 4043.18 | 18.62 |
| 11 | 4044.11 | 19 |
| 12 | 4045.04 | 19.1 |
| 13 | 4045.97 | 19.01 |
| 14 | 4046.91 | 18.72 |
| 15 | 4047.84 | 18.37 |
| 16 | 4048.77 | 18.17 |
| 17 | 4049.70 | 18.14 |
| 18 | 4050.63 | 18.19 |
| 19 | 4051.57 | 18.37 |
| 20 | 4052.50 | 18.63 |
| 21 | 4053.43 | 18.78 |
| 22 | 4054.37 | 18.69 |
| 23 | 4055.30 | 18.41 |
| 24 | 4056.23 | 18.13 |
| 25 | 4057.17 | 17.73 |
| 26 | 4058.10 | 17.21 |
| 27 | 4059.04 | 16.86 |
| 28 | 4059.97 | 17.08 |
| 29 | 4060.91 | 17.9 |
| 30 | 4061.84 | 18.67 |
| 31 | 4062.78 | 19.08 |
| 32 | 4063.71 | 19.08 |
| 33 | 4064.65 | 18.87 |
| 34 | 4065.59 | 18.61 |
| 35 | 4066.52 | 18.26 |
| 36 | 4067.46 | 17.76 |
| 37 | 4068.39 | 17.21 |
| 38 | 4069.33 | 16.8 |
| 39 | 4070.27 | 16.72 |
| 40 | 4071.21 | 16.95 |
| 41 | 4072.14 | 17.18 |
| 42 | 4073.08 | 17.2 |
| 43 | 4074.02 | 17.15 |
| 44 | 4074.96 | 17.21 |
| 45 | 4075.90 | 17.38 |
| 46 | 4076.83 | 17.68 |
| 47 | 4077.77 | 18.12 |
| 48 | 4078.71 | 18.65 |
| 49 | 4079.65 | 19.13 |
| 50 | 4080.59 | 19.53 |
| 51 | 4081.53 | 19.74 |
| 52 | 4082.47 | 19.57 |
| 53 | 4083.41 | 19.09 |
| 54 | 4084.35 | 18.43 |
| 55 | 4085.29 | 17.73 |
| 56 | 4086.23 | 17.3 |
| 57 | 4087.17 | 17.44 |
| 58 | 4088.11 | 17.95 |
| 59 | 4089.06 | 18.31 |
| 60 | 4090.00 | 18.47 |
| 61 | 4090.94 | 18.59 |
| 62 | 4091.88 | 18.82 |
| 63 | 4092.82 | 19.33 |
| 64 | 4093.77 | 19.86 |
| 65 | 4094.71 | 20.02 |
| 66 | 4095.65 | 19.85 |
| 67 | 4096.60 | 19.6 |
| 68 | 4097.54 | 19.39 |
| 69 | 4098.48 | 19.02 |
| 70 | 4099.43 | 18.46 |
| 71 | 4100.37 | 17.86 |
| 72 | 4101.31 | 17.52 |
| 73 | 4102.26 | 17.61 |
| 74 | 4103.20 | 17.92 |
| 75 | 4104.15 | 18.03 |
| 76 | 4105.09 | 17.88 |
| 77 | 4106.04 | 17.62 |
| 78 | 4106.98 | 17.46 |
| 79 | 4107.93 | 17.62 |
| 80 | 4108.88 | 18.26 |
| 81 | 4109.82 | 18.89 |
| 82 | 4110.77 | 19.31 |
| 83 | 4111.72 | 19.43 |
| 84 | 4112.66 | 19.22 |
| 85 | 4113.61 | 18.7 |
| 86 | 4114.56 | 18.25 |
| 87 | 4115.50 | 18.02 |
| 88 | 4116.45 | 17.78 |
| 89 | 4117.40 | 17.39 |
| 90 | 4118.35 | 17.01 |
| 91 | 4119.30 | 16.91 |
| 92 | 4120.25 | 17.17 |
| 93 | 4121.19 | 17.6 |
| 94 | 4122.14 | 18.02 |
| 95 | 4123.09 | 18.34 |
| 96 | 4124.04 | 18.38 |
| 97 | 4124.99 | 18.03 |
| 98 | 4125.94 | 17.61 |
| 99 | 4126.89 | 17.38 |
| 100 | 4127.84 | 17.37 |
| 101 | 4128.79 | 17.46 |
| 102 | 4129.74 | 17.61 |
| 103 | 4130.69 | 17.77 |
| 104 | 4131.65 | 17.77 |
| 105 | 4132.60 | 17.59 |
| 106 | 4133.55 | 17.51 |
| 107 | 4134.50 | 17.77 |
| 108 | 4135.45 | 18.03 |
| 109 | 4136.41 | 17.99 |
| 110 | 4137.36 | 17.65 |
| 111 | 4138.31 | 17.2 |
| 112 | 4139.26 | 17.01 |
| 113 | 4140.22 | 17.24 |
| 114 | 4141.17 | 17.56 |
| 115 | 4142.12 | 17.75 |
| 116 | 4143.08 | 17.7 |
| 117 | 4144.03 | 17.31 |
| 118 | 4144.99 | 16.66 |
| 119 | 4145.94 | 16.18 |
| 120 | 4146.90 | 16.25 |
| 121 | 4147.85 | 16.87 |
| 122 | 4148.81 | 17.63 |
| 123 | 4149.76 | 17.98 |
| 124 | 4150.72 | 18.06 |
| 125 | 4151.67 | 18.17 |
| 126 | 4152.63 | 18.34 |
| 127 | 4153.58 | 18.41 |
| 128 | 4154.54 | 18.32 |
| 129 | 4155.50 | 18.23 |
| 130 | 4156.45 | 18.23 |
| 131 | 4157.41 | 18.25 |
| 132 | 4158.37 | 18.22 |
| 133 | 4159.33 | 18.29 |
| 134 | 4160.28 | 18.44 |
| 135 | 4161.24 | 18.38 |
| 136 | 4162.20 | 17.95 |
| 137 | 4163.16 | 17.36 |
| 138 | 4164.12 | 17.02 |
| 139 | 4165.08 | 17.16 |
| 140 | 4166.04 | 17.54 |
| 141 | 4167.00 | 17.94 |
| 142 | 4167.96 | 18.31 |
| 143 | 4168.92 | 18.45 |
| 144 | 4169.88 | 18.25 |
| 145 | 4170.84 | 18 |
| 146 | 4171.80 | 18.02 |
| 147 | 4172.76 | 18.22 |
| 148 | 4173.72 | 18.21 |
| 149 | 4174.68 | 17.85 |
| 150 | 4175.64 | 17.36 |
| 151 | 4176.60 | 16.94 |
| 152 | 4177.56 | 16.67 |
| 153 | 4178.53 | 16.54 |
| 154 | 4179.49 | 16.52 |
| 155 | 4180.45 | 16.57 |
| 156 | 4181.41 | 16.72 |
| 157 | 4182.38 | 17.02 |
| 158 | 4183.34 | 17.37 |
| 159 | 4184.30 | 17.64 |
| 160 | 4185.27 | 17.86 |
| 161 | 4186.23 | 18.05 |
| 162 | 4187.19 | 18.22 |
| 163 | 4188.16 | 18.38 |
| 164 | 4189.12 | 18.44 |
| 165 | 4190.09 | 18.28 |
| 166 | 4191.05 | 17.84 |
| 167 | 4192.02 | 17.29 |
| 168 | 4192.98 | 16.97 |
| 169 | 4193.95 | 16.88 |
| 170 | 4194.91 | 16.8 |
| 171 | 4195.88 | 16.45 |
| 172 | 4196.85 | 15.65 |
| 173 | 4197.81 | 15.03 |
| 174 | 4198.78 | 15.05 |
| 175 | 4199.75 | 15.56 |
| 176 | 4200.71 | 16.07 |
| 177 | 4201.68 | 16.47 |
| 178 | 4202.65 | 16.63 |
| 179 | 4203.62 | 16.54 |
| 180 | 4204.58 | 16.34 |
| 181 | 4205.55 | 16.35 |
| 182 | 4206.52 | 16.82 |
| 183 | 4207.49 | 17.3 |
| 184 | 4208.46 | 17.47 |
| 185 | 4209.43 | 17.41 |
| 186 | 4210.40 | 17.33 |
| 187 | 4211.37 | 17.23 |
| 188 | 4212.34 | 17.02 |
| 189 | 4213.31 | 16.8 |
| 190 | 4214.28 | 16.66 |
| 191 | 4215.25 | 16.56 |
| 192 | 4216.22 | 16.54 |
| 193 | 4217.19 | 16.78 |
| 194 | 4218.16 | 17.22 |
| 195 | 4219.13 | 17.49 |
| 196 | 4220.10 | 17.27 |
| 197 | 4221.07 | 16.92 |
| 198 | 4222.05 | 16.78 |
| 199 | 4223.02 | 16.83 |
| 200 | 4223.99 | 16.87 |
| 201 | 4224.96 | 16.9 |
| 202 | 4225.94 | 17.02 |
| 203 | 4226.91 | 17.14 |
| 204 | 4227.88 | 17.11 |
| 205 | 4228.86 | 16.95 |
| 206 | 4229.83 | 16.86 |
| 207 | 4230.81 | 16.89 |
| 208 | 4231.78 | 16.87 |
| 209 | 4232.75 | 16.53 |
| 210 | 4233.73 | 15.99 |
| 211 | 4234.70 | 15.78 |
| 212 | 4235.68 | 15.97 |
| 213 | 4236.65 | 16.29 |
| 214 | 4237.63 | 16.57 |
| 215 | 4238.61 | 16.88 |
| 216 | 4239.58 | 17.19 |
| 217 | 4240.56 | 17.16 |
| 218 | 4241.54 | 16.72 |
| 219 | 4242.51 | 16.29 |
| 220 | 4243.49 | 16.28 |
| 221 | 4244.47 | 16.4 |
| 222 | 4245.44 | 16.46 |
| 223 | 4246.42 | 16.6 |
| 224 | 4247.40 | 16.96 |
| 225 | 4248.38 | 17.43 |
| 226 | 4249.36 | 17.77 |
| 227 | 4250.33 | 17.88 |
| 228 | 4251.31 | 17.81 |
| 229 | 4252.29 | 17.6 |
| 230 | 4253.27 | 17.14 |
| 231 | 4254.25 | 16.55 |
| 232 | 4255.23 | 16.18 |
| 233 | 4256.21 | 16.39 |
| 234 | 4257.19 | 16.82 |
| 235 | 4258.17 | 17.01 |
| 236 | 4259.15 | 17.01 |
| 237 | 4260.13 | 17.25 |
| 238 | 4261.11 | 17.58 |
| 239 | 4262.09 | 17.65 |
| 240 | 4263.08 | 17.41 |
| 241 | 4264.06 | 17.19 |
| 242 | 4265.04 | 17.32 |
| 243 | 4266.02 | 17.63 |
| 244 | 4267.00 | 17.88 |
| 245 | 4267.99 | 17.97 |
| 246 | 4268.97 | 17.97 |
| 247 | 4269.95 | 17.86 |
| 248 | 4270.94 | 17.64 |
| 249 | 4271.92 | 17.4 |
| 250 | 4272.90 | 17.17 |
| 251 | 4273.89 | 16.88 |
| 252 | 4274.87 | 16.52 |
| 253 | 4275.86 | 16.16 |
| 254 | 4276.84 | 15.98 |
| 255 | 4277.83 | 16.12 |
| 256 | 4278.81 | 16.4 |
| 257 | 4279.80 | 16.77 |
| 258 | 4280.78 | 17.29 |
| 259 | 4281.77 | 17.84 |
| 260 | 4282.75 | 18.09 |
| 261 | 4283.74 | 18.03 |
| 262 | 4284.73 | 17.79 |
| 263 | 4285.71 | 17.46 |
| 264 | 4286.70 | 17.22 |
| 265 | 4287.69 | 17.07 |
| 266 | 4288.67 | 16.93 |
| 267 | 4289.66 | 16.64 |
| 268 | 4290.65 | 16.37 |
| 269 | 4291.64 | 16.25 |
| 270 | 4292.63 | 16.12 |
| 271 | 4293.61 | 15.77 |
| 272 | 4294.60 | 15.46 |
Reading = 17.21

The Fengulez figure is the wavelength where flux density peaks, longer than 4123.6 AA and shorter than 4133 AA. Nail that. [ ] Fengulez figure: 4124.04 AA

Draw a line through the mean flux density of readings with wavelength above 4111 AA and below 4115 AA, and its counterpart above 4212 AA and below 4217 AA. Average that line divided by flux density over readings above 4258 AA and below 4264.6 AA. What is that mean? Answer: 0.91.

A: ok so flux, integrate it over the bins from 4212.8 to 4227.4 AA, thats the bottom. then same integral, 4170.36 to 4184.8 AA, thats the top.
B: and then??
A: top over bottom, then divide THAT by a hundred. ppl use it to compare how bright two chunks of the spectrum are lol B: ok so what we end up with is 0.0101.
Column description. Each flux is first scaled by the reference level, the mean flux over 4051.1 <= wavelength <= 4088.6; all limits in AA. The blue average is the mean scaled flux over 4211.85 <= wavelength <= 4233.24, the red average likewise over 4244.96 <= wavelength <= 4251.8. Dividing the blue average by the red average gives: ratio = 0.979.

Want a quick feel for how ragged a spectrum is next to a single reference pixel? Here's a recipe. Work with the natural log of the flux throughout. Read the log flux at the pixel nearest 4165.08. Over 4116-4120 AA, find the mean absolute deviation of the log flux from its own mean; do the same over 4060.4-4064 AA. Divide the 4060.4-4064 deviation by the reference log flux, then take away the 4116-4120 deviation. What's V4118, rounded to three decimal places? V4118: -0.011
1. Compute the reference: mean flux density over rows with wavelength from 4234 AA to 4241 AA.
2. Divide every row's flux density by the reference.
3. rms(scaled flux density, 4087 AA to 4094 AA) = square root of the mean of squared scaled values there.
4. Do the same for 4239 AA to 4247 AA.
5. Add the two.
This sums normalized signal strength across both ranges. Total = 2.13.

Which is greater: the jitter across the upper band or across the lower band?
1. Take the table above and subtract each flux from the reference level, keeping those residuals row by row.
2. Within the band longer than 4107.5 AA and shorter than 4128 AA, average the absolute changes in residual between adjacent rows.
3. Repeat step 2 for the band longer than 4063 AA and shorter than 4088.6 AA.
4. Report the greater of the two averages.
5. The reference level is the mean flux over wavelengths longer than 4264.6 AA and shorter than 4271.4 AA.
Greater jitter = 0.330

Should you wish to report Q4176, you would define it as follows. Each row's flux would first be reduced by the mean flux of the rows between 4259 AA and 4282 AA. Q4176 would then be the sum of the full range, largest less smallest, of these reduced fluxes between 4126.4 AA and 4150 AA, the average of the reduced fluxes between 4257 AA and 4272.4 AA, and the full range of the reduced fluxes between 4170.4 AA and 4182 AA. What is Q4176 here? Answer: 3.8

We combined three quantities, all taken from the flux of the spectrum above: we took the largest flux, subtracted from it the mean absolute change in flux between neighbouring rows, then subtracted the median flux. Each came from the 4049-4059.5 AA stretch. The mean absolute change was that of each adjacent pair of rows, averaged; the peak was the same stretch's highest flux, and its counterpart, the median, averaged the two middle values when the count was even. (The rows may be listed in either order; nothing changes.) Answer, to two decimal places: 0.33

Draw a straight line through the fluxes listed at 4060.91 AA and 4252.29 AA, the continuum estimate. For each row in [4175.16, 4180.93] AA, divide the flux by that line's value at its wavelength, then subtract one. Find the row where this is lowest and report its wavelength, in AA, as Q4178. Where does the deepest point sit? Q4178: 4179.49 AA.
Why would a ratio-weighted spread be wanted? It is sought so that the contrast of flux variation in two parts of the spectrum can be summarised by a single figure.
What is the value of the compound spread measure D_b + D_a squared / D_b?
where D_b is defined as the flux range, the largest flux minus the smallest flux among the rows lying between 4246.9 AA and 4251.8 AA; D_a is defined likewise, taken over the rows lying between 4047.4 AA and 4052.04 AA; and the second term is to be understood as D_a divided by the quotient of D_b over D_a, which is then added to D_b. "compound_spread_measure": 1.0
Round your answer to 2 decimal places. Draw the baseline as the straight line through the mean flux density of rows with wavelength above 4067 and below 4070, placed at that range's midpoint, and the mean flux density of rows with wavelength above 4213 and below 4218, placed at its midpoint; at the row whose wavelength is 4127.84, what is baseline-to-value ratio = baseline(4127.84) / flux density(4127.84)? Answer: 0.98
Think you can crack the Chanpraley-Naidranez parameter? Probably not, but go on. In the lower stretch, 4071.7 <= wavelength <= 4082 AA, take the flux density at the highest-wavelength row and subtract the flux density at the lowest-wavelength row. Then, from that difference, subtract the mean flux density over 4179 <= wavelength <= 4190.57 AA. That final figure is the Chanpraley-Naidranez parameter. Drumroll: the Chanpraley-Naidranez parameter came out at -15.0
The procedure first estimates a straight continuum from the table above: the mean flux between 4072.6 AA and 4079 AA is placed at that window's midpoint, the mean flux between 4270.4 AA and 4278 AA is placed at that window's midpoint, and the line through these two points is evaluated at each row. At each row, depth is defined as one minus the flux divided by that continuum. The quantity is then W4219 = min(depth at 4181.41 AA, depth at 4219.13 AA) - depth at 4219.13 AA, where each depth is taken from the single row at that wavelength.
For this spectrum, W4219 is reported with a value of 0.00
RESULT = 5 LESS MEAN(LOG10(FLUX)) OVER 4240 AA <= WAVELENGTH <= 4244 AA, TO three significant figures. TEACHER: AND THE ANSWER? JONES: 3.78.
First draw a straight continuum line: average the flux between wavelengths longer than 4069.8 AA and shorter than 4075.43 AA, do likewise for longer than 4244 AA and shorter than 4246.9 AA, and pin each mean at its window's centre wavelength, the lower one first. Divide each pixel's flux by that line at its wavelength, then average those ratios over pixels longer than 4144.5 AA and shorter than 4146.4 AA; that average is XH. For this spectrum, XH 0.98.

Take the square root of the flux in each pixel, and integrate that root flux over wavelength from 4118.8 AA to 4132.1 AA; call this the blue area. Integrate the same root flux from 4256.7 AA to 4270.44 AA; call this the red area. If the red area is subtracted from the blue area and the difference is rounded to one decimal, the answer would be -1.5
